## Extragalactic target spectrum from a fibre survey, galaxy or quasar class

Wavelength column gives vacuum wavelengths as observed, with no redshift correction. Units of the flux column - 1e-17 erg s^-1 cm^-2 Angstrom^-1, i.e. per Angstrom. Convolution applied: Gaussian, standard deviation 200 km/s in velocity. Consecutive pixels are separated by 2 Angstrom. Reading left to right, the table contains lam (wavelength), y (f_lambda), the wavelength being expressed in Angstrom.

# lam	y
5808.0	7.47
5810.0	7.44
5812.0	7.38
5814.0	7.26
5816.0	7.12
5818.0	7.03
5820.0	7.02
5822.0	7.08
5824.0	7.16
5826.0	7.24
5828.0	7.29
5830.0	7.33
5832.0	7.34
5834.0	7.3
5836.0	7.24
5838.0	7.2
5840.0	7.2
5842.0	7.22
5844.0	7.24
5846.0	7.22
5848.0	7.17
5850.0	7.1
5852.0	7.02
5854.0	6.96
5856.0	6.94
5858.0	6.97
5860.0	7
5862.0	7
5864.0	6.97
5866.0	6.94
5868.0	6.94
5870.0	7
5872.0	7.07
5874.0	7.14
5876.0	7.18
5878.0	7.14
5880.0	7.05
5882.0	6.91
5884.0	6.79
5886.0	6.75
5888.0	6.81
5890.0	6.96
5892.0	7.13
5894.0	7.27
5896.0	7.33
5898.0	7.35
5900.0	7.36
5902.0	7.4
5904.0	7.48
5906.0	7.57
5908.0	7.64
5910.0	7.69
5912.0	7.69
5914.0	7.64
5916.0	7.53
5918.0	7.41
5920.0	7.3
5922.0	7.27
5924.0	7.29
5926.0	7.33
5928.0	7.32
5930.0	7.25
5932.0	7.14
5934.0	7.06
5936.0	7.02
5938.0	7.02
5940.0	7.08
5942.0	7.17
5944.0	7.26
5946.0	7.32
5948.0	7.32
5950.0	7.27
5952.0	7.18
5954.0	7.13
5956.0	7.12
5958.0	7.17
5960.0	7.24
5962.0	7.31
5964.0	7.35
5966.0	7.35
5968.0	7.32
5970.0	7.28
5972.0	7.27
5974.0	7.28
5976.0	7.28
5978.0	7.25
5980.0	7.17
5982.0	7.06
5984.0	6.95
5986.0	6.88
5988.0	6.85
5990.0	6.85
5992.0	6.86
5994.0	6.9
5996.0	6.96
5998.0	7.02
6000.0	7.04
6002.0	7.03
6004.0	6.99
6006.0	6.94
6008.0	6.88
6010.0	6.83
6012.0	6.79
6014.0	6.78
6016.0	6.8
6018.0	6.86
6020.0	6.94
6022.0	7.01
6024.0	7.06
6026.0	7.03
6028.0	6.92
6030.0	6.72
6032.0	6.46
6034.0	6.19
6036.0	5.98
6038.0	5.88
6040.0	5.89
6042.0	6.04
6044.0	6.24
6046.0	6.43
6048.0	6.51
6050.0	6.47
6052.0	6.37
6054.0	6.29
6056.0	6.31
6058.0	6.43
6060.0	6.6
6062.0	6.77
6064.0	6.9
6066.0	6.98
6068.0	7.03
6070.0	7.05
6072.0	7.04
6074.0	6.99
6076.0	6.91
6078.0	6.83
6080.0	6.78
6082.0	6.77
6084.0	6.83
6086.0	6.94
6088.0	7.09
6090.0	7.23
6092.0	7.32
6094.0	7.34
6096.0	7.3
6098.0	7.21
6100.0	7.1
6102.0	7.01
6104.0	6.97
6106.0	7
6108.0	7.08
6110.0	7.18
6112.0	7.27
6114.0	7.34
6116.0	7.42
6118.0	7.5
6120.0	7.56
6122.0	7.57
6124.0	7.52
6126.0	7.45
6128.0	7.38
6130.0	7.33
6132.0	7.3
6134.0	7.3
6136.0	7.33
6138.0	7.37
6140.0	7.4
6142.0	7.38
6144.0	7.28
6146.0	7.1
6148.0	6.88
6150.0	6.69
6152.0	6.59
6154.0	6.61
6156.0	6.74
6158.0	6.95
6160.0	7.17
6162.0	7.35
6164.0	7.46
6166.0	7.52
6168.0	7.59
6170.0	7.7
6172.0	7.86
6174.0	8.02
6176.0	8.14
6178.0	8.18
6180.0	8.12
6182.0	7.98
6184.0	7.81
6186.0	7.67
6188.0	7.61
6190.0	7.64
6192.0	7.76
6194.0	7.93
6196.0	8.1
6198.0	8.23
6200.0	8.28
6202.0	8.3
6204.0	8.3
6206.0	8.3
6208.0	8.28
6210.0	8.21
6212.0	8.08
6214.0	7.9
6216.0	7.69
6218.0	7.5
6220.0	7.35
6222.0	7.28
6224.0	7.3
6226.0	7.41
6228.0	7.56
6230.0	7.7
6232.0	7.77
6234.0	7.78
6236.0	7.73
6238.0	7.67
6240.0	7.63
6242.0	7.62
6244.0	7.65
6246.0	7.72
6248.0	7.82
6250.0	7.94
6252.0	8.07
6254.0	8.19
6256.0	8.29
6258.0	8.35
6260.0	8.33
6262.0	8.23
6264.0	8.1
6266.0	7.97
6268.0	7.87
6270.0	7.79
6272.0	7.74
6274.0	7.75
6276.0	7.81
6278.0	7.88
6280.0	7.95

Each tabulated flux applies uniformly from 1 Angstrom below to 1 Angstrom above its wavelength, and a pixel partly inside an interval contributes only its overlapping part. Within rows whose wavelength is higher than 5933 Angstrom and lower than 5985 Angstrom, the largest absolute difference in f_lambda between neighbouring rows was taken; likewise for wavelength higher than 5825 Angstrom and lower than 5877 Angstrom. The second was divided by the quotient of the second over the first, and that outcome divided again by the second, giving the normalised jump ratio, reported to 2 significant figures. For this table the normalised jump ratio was 1.4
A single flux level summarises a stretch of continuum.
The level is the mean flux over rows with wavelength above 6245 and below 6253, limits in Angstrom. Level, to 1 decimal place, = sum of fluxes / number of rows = 7.9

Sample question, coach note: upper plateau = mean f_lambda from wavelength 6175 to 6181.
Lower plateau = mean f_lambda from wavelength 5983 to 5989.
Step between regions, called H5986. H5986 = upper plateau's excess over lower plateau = 1.3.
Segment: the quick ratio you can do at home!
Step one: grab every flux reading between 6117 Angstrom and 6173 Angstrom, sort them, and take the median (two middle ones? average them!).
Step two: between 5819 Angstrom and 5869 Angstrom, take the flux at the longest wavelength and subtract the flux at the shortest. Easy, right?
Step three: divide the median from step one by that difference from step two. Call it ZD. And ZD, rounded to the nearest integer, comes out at -92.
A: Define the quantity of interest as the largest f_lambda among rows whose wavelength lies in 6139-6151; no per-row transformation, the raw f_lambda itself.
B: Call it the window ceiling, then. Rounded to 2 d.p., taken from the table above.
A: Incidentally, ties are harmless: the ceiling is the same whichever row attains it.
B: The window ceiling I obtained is 7.40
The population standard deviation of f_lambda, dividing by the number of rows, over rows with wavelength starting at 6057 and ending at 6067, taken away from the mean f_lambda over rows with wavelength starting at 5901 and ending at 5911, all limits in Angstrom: 7.36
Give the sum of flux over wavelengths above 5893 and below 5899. 22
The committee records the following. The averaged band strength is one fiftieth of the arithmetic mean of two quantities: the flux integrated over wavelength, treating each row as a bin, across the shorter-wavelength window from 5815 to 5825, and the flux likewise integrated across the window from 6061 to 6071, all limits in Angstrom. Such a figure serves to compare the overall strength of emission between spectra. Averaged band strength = 1.40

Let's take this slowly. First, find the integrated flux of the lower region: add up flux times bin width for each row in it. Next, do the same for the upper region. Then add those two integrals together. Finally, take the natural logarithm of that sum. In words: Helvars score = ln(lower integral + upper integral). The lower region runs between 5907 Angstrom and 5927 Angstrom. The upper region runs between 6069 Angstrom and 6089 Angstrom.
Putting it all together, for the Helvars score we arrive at 5.66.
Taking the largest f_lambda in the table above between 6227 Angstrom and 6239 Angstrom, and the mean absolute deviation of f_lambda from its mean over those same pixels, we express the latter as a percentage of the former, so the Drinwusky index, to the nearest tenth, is 0.7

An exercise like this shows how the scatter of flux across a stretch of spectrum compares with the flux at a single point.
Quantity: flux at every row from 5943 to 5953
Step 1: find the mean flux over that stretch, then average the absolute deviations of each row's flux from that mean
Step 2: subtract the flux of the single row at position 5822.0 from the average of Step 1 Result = -7.04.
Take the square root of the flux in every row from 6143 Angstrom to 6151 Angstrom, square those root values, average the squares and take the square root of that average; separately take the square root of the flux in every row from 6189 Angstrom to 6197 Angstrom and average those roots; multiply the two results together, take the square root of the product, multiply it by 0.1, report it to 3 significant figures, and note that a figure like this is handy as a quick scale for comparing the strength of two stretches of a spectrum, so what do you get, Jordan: 0.272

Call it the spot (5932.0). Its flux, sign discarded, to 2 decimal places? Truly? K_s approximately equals 7.14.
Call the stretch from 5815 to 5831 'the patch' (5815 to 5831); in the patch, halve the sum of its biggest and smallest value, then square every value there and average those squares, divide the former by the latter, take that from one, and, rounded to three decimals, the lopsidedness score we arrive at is 0.860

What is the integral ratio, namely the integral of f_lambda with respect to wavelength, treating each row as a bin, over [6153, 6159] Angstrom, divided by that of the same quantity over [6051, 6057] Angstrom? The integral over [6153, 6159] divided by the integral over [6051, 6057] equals 1.07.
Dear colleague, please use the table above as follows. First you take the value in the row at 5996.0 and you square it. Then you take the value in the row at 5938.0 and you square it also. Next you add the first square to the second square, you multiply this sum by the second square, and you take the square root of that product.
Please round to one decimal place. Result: 69.4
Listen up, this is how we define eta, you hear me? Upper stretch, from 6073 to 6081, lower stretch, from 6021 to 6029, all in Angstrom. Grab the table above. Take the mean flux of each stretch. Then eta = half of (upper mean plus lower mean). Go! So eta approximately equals 6.94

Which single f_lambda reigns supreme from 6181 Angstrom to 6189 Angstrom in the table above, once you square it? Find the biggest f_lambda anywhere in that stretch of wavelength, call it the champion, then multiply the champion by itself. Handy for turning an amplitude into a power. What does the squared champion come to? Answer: 64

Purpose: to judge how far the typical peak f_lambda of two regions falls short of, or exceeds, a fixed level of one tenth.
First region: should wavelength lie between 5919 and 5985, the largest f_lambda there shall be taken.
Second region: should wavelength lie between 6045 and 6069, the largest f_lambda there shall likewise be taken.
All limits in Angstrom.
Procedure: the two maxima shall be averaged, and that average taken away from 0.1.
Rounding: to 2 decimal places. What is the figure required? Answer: -7.09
